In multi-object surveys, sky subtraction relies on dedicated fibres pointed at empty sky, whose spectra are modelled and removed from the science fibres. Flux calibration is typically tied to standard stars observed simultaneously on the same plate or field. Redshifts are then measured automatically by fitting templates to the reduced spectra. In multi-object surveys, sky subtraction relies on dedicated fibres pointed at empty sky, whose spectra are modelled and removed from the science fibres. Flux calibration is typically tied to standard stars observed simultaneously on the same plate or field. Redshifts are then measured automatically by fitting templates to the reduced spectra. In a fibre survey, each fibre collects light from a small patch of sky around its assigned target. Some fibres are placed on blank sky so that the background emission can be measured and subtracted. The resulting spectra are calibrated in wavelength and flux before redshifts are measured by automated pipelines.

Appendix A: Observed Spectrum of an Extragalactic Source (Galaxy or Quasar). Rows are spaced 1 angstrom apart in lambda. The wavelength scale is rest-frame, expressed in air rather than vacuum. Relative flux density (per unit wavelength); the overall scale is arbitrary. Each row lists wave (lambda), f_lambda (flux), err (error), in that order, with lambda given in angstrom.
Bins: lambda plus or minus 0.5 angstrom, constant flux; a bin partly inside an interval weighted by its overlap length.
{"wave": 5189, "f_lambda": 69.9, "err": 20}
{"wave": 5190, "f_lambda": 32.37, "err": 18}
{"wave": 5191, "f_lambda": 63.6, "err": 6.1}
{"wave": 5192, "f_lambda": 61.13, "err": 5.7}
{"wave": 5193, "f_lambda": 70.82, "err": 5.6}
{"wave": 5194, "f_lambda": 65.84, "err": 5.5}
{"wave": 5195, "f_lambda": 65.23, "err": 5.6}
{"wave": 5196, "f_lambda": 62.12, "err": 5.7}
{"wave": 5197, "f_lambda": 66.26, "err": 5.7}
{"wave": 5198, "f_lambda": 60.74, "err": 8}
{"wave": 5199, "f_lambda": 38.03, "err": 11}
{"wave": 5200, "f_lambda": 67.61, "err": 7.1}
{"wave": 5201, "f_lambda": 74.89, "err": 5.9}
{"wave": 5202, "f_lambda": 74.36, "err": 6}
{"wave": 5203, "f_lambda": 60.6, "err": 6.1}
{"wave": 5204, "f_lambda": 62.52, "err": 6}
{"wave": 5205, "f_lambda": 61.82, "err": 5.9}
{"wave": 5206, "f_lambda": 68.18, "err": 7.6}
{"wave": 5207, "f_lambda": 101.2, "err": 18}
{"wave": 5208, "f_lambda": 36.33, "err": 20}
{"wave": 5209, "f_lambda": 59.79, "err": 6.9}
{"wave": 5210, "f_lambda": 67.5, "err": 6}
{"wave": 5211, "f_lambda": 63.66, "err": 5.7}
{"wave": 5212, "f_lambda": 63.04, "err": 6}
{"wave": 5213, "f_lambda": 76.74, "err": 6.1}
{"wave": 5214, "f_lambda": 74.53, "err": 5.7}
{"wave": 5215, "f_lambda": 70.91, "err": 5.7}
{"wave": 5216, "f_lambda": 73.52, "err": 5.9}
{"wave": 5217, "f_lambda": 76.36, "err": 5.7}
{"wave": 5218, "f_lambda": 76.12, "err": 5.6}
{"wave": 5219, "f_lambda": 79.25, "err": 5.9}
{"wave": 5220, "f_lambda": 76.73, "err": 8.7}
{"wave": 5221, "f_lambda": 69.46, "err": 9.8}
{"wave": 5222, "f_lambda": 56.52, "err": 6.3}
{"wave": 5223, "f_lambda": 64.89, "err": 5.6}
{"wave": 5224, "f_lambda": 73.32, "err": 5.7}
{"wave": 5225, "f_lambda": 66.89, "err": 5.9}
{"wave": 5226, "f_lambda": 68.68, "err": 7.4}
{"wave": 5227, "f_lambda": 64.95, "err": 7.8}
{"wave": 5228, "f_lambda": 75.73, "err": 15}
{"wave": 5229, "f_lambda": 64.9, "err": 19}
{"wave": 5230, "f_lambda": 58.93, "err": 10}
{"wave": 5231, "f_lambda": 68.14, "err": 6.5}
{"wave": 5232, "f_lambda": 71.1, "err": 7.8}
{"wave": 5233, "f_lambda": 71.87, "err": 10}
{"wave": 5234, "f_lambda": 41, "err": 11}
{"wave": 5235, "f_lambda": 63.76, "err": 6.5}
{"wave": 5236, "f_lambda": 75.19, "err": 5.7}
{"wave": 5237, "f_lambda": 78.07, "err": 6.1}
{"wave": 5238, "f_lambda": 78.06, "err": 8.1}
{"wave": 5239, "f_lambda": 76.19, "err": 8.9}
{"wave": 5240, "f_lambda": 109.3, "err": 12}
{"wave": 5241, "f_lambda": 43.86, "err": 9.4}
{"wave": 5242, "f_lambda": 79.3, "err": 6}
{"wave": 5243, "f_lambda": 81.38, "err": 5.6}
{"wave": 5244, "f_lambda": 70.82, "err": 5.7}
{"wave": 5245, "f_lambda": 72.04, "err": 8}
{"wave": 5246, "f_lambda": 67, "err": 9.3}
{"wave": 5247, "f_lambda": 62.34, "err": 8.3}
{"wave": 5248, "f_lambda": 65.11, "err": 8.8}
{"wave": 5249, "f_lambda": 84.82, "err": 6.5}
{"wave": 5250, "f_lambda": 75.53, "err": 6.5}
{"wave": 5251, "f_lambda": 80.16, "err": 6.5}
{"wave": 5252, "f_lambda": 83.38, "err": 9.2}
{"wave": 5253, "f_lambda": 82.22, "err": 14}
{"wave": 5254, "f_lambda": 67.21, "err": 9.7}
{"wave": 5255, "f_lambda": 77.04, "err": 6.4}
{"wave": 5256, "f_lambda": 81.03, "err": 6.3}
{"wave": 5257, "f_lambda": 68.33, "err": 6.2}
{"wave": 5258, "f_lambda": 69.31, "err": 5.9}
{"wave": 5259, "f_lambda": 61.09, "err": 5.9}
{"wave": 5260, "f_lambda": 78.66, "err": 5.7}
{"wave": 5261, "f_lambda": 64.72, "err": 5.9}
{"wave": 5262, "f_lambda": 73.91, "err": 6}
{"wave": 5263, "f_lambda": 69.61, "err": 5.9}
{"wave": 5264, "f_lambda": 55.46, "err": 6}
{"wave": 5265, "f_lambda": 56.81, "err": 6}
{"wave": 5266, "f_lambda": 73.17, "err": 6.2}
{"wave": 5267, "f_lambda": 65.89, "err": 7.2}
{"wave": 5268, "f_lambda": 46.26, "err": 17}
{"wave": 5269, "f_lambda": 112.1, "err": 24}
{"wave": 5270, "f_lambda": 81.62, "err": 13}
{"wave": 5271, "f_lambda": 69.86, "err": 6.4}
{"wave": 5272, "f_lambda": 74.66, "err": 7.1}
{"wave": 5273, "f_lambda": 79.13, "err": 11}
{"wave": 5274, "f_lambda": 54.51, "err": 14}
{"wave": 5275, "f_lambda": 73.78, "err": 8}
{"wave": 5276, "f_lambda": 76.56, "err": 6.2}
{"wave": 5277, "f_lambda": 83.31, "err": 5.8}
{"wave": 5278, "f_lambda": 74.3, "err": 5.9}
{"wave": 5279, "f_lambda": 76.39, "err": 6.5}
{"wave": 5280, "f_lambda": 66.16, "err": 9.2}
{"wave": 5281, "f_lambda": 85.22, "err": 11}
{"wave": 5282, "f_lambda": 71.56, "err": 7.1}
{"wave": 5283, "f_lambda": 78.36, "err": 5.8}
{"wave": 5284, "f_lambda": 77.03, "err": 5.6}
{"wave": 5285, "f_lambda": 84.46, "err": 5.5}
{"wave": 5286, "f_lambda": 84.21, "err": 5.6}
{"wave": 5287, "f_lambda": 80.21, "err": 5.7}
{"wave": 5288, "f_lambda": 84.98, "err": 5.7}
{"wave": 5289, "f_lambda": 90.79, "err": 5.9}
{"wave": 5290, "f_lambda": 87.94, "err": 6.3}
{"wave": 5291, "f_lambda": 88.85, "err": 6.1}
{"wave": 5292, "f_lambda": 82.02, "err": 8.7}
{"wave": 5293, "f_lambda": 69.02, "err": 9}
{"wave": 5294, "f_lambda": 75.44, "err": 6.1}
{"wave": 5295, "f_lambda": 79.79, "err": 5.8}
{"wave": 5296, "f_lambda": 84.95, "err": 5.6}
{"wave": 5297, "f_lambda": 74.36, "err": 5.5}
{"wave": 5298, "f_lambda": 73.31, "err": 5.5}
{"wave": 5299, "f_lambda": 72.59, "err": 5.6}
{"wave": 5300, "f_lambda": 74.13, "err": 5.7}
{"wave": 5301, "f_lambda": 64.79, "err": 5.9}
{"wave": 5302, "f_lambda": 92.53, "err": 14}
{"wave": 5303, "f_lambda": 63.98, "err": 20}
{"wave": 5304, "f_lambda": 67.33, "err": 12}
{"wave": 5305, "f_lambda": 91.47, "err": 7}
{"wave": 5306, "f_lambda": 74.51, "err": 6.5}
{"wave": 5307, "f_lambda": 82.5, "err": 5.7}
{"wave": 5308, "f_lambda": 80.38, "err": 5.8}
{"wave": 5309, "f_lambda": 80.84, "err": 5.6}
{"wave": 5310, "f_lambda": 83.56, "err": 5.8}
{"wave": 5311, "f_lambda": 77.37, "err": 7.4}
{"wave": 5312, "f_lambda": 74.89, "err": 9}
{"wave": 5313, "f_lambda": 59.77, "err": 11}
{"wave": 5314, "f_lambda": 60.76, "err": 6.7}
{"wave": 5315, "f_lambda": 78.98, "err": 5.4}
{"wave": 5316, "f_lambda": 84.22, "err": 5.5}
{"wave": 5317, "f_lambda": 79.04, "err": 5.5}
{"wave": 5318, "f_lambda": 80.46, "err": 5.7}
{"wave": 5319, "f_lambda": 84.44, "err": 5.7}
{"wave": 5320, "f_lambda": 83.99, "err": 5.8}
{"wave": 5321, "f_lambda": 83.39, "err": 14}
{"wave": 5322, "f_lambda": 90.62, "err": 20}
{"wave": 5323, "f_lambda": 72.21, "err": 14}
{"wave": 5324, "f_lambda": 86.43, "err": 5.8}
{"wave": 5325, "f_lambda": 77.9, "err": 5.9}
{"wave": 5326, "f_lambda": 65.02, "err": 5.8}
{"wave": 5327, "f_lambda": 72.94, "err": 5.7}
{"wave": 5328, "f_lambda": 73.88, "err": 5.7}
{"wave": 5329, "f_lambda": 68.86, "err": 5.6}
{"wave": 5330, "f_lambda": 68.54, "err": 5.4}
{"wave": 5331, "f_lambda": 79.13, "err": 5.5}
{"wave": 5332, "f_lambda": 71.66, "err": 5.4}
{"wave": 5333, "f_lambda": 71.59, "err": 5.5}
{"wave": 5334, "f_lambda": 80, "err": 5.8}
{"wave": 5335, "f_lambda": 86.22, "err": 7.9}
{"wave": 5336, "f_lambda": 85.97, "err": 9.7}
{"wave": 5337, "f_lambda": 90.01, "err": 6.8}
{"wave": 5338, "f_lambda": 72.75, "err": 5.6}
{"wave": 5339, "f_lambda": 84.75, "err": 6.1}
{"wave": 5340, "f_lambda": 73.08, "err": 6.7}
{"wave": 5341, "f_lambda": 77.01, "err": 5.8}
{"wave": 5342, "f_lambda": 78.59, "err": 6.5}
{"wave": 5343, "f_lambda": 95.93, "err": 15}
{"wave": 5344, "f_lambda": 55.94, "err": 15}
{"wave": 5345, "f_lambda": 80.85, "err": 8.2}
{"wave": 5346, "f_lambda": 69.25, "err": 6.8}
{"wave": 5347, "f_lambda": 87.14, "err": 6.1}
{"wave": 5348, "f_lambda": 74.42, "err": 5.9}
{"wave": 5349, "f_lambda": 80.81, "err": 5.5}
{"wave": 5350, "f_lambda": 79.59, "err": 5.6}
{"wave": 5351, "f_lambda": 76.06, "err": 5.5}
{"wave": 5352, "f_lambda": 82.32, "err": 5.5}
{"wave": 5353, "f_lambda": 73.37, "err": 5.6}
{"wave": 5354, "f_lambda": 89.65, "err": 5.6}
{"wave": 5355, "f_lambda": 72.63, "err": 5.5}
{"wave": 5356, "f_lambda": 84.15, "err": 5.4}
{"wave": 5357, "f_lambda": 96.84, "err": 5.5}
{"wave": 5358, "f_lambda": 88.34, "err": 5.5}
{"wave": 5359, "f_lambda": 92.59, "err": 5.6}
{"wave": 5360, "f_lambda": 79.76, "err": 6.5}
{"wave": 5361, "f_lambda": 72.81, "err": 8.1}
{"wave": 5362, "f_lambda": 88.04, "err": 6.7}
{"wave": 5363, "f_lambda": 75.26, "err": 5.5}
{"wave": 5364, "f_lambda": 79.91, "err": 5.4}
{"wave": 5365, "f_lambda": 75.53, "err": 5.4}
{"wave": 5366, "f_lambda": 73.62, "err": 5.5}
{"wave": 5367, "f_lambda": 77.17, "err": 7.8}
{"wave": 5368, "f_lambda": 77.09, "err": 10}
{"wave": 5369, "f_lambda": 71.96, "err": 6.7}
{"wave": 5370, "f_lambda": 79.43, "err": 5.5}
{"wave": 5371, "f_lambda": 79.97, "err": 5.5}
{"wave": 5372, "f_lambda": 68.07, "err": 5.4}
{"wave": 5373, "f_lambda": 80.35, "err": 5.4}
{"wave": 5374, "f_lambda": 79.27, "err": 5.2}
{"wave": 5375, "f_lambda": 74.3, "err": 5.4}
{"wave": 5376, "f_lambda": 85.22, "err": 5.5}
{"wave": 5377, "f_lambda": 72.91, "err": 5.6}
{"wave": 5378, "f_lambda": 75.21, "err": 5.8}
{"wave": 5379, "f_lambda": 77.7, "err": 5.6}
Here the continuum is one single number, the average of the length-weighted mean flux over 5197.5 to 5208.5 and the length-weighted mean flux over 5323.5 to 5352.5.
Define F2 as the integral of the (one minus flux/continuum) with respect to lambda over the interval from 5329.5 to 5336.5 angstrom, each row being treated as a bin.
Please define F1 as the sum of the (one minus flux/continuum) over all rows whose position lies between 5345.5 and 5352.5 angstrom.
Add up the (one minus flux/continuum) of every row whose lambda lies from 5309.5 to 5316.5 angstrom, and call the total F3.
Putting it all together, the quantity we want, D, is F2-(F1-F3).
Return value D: -0.2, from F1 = -0.76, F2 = -0.67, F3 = -0.33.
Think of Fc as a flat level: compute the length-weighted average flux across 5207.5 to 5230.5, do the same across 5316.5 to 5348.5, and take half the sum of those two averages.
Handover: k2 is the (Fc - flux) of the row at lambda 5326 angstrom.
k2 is 8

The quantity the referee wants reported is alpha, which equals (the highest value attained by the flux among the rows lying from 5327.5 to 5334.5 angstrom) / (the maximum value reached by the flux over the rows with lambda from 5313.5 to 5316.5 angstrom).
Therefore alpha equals 0.95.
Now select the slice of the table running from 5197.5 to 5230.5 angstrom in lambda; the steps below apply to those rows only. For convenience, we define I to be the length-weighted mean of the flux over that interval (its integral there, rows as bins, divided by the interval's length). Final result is 68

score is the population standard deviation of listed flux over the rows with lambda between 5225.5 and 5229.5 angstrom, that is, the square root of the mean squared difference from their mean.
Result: 4.4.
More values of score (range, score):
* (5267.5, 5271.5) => 23.7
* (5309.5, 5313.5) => 8.7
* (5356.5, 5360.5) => 6.3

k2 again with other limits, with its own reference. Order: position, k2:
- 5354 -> -17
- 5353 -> 0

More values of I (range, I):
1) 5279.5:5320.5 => 78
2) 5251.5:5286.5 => 74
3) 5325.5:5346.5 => 76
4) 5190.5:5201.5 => 63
